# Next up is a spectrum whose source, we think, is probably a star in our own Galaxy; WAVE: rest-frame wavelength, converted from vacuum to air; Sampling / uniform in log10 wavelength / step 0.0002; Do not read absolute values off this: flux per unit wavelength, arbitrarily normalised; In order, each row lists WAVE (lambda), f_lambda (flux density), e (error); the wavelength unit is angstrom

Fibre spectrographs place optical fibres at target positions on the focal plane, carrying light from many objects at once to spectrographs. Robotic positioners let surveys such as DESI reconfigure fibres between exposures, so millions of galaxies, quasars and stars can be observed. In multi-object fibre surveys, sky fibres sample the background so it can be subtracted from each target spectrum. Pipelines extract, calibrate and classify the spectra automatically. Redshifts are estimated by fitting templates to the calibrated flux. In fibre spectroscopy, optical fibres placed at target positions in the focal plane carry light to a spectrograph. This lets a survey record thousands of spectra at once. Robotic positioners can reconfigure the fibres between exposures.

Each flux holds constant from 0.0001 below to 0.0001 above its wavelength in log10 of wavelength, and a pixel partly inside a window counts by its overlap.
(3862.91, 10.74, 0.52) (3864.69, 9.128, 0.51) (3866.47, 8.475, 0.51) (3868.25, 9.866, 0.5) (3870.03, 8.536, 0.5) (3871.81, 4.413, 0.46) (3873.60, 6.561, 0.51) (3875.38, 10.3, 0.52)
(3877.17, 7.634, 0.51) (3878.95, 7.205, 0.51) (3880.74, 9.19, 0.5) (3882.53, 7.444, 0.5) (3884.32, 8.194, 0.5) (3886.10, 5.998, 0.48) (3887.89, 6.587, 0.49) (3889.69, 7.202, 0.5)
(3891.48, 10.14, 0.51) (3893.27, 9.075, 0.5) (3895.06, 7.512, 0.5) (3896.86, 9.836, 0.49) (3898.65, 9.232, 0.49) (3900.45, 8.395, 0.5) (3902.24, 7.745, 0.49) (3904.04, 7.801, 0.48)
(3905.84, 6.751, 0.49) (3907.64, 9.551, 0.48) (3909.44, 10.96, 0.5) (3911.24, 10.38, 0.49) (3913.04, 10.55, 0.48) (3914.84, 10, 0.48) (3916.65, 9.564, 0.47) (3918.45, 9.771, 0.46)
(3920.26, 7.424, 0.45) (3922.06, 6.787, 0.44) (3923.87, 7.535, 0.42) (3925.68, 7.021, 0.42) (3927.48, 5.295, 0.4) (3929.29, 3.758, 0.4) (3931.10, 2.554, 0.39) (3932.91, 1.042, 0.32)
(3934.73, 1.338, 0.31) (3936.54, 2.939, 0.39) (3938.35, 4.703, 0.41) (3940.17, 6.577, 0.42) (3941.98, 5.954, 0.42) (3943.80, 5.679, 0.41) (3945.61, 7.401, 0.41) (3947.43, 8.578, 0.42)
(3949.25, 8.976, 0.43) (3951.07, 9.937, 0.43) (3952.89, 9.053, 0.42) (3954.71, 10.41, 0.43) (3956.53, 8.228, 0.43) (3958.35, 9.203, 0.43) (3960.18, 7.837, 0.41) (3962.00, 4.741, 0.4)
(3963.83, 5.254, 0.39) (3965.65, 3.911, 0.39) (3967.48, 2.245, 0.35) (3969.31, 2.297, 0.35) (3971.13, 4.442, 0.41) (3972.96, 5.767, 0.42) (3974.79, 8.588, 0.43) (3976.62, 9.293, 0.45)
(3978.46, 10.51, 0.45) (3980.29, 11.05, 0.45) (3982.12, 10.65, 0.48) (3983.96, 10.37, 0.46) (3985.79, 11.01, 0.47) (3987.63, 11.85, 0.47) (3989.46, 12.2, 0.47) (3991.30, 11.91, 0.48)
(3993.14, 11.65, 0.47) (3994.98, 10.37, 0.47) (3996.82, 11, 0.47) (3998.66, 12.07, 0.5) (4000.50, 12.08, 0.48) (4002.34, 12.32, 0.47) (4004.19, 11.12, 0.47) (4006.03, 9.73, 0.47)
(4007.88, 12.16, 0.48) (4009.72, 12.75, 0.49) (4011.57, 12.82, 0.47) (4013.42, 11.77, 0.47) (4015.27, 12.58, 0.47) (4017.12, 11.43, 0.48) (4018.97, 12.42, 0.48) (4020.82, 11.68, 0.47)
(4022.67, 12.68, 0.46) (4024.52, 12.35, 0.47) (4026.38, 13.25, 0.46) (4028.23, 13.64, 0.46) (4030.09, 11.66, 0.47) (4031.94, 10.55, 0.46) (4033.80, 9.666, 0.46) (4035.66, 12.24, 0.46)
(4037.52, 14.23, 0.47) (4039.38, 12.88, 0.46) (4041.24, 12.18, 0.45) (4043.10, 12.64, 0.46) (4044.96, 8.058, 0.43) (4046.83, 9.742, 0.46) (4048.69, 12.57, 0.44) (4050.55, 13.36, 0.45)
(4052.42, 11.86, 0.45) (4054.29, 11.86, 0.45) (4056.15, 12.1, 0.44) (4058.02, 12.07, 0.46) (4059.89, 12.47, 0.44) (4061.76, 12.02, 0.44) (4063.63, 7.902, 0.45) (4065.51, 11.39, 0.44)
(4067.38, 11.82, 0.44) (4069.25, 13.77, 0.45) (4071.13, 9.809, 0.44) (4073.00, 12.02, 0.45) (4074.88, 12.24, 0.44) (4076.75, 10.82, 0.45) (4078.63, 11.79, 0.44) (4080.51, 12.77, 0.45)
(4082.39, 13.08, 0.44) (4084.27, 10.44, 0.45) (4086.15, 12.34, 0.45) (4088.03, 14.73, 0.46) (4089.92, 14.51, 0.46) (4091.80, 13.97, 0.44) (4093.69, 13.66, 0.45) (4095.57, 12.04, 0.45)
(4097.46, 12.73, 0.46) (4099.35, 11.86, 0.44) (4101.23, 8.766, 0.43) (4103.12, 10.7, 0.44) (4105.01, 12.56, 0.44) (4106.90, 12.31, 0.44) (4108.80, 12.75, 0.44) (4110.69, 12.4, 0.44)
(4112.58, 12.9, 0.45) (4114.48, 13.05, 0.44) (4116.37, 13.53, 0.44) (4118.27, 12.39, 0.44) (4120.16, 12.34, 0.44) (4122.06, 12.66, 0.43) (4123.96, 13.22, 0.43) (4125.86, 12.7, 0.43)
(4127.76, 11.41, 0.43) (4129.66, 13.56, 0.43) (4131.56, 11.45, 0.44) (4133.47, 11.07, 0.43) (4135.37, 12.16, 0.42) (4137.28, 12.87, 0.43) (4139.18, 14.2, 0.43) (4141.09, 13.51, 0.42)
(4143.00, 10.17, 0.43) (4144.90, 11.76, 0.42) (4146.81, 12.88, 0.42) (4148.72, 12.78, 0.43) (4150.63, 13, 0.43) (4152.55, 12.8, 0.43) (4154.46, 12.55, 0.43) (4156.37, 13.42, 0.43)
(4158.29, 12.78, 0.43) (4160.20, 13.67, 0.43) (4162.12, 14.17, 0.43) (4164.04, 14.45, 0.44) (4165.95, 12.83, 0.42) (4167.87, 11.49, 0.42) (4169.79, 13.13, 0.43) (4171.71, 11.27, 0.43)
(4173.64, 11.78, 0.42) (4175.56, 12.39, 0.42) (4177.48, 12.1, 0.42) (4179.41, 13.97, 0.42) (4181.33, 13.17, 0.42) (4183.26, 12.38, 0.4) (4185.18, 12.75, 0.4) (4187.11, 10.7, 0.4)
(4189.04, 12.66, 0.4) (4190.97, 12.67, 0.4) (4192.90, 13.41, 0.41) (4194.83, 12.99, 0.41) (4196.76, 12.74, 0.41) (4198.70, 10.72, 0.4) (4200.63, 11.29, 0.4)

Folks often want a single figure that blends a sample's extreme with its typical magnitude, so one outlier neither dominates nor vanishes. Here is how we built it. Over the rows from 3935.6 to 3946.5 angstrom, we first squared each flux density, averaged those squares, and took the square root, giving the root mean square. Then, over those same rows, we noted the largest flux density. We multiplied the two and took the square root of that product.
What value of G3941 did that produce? 6.5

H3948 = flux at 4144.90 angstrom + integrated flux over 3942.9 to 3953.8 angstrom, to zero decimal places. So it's 102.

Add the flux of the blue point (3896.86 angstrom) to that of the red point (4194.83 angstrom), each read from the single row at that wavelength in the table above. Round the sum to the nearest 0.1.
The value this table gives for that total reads 22.8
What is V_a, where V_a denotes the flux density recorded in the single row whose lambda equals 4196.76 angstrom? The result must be 12.74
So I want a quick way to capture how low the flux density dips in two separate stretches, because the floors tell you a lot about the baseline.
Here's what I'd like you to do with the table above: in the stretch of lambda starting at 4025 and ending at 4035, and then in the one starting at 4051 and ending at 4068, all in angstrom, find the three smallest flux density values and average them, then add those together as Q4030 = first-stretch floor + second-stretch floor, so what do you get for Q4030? 21.0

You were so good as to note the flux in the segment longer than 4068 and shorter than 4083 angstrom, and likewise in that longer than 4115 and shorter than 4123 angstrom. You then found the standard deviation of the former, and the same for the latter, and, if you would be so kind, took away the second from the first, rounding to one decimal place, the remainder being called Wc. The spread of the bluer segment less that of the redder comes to 0.7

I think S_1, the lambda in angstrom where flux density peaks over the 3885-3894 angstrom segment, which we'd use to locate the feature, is 3891.48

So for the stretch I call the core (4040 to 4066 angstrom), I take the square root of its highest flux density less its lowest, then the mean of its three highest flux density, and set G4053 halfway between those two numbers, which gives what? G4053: 7.60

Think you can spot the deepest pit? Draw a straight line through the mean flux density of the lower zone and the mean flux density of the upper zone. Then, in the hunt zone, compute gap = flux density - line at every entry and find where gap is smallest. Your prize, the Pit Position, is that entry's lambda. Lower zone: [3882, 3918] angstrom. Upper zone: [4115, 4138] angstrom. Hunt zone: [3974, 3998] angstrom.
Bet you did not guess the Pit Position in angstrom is 3974.79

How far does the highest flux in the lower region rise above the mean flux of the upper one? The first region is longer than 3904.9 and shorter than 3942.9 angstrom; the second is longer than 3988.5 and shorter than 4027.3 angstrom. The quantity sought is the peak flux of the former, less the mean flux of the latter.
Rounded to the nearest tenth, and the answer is -1.0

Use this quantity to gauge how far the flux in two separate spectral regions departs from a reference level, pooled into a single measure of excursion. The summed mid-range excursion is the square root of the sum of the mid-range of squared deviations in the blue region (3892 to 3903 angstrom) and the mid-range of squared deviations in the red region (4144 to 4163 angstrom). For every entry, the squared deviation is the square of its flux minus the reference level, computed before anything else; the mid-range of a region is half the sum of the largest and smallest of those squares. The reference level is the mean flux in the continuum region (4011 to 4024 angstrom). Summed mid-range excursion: 4.0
